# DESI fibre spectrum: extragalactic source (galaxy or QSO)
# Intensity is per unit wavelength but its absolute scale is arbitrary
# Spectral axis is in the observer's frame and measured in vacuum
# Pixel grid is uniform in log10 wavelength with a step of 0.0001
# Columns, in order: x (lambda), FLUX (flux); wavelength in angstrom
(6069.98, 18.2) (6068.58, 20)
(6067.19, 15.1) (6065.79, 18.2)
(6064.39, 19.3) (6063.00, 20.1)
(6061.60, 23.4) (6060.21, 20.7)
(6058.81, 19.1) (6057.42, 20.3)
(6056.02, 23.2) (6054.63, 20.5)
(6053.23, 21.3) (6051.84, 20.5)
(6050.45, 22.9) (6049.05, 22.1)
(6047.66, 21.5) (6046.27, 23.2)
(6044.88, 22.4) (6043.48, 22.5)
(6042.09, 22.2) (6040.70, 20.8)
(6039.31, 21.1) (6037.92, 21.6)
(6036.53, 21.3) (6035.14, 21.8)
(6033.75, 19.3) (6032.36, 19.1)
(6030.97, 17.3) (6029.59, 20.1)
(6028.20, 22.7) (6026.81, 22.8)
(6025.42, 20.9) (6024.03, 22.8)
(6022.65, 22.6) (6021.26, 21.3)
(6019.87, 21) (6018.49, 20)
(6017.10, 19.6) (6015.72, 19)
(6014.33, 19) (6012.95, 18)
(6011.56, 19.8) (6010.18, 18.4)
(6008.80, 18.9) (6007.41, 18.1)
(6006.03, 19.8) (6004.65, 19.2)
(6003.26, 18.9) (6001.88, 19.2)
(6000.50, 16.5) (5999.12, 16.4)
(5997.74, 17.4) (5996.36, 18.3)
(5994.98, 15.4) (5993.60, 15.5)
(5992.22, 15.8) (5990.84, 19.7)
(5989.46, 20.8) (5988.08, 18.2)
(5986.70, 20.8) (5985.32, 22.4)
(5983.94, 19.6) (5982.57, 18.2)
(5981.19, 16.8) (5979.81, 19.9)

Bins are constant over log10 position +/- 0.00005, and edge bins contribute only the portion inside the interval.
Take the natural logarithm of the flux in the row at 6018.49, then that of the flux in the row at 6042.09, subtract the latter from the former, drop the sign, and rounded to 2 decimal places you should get 0.10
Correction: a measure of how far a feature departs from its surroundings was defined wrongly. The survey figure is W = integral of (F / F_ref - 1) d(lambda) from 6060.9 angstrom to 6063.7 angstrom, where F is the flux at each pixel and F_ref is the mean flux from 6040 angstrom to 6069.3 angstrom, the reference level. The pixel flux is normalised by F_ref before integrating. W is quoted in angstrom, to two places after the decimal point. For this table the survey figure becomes 0.11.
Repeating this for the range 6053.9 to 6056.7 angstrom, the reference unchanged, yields 0.12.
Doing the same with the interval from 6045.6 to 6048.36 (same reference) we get 0.19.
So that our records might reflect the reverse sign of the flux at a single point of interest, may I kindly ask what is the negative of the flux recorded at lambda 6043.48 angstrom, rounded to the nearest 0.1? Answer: -22.5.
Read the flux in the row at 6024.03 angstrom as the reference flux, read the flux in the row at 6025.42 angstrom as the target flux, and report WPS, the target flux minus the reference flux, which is -1.9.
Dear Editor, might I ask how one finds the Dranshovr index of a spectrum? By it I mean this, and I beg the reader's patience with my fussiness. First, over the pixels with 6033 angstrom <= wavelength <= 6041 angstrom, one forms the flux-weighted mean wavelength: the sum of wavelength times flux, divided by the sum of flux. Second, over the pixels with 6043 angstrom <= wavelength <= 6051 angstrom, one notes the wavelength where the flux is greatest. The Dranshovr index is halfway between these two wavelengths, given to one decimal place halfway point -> 6041.8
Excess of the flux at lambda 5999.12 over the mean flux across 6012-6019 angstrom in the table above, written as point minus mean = -2.7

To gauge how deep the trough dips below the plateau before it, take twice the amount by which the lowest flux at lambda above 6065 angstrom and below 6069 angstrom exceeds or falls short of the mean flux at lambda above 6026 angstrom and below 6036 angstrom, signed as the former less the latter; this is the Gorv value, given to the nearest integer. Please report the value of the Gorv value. -11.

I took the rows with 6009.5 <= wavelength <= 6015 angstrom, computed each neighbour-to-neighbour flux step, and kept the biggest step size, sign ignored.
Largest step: 1.8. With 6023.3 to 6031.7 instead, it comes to 2.8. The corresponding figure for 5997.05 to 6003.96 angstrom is 2.7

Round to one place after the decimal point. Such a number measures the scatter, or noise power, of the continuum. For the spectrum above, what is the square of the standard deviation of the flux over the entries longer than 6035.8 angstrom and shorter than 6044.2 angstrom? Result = 0.4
